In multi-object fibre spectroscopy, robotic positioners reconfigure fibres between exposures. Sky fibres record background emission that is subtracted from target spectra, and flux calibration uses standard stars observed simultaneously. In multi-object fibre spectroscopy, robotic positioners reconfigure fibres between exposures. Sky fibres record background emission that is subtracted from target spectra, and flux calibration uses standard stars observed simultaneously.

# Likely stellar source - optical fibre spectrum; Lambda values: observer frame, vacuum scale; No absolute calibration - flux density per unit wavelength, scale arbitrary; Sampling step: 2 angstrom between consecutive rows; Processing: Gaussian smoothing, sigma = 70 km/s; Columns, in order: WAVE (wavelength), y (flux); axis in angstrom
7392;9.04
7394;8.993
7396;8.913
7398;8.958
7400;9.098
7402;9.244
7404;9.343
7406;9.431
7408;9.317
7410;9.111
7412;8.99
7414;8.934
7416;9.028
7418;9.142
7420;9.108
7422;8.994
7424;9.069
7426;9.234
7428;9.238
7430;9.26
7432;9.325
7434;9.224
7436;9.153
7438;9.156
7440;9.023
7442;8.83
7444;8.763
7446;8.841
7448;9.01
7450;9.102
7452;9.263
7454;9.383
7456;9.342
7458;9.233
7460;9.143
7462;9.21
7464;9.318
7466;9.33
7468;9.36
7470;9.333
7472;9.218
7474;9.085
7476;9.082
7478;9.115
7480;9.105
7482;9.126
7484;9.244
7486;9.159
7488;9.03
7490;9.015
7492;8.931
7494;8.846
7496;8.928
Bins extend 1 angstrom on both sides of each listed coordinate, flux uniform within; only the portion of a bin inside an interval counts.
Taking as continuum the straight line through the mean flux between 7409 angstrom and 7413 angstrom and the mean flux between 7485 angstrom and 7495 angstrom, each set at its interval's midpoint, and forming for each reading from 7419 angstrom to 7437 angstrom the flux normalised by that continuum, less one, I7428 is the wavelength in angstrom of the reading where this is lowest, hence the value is 7422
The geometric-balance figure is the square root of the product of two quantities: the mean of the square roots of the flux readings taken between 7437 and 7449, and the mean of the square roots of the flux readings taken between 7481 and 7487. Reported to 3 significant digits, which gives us 3.01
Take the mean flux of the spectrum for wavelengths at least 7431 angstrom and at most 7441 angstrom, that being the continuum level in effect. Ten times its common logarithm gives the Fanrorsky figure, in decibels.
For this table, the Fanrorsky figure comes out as 9.63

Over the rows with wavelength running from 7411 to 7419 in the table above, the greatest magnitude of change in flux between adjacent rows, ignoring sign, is 0.114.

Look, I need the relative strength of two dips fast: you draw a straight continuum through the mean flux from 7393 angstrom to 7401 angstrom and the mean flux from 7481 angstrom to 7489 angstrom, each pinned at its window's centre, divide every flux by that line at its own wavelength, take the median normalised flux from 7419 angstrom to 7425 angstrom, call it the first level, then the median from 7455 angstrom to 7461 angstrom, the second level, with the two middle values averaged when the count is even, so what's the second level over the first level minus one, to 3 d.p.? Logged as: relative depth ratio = 0.012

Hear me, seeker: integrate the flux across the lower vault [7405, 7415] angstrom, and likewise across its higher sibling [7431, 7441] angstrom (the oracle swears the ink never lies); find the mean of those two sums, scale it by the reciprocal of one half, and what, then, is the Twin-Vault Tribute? 183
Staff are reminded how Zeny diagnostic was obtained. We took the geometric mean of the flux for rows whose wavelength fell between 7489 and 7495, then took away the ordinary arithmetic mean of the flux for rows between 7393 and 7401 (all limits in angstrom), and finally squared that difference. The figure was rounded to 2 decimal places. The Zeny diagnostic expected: 0.00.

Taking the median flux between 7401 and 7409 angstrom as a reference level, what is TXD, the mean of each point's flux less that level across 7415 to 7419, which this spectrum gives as -0.245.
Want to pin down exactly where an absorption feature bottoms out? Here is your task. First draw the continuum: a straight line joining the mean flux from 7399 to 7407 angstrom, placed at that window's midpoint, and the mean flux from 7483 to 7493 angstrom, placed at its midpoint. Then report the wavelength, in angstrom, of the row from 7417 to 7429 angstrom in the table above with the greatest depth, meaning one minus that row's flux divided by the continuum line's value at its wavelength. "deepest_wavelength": 7422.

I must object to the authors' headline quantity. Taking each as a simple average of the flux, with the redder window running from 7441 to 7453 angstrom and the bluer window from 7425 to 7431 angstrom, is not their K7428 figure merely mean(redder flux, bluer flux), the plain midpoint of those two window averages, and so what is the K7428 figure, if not 9.11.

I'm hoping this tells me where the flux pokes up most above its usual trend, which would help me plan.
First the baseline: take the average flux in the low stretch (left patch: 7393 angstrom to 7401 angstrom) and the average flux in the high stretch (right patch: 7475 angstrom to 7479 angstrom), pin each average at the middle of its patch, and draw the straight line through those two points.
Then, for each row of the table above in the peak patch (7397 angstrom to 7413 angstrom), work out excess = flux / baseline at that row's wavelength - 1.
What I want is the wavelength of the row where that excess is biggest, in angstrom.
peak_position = 7406 angstrom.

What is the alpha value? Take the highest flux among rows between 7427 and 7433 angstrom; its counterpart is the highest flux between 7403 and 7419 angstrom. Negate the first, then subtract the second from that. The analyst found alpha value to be -18.76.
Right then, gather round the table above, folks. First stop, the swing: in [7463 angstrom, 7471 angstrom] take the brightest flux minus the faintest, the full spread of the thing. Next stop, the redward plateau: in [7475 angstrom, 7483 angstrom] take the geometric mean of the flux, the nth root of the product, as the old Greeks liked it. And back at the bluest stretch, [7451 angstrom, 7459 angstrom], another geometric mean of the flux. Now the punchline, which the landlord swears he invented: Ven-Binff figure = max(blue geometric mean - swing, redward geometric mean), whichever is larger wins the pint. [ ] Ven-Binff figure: 9.26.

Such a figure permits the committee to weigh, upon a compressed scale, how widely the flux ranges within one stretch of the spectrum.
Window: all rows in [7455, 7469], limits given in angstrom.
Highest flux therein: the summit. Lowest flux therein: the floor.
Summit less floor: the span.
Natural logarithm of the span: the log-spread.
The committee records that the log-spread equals -1.53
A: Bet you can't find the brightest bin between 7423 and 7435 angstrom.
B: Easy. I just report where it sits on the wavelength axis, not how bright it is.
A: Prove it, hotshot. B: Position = 7432 angstrom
